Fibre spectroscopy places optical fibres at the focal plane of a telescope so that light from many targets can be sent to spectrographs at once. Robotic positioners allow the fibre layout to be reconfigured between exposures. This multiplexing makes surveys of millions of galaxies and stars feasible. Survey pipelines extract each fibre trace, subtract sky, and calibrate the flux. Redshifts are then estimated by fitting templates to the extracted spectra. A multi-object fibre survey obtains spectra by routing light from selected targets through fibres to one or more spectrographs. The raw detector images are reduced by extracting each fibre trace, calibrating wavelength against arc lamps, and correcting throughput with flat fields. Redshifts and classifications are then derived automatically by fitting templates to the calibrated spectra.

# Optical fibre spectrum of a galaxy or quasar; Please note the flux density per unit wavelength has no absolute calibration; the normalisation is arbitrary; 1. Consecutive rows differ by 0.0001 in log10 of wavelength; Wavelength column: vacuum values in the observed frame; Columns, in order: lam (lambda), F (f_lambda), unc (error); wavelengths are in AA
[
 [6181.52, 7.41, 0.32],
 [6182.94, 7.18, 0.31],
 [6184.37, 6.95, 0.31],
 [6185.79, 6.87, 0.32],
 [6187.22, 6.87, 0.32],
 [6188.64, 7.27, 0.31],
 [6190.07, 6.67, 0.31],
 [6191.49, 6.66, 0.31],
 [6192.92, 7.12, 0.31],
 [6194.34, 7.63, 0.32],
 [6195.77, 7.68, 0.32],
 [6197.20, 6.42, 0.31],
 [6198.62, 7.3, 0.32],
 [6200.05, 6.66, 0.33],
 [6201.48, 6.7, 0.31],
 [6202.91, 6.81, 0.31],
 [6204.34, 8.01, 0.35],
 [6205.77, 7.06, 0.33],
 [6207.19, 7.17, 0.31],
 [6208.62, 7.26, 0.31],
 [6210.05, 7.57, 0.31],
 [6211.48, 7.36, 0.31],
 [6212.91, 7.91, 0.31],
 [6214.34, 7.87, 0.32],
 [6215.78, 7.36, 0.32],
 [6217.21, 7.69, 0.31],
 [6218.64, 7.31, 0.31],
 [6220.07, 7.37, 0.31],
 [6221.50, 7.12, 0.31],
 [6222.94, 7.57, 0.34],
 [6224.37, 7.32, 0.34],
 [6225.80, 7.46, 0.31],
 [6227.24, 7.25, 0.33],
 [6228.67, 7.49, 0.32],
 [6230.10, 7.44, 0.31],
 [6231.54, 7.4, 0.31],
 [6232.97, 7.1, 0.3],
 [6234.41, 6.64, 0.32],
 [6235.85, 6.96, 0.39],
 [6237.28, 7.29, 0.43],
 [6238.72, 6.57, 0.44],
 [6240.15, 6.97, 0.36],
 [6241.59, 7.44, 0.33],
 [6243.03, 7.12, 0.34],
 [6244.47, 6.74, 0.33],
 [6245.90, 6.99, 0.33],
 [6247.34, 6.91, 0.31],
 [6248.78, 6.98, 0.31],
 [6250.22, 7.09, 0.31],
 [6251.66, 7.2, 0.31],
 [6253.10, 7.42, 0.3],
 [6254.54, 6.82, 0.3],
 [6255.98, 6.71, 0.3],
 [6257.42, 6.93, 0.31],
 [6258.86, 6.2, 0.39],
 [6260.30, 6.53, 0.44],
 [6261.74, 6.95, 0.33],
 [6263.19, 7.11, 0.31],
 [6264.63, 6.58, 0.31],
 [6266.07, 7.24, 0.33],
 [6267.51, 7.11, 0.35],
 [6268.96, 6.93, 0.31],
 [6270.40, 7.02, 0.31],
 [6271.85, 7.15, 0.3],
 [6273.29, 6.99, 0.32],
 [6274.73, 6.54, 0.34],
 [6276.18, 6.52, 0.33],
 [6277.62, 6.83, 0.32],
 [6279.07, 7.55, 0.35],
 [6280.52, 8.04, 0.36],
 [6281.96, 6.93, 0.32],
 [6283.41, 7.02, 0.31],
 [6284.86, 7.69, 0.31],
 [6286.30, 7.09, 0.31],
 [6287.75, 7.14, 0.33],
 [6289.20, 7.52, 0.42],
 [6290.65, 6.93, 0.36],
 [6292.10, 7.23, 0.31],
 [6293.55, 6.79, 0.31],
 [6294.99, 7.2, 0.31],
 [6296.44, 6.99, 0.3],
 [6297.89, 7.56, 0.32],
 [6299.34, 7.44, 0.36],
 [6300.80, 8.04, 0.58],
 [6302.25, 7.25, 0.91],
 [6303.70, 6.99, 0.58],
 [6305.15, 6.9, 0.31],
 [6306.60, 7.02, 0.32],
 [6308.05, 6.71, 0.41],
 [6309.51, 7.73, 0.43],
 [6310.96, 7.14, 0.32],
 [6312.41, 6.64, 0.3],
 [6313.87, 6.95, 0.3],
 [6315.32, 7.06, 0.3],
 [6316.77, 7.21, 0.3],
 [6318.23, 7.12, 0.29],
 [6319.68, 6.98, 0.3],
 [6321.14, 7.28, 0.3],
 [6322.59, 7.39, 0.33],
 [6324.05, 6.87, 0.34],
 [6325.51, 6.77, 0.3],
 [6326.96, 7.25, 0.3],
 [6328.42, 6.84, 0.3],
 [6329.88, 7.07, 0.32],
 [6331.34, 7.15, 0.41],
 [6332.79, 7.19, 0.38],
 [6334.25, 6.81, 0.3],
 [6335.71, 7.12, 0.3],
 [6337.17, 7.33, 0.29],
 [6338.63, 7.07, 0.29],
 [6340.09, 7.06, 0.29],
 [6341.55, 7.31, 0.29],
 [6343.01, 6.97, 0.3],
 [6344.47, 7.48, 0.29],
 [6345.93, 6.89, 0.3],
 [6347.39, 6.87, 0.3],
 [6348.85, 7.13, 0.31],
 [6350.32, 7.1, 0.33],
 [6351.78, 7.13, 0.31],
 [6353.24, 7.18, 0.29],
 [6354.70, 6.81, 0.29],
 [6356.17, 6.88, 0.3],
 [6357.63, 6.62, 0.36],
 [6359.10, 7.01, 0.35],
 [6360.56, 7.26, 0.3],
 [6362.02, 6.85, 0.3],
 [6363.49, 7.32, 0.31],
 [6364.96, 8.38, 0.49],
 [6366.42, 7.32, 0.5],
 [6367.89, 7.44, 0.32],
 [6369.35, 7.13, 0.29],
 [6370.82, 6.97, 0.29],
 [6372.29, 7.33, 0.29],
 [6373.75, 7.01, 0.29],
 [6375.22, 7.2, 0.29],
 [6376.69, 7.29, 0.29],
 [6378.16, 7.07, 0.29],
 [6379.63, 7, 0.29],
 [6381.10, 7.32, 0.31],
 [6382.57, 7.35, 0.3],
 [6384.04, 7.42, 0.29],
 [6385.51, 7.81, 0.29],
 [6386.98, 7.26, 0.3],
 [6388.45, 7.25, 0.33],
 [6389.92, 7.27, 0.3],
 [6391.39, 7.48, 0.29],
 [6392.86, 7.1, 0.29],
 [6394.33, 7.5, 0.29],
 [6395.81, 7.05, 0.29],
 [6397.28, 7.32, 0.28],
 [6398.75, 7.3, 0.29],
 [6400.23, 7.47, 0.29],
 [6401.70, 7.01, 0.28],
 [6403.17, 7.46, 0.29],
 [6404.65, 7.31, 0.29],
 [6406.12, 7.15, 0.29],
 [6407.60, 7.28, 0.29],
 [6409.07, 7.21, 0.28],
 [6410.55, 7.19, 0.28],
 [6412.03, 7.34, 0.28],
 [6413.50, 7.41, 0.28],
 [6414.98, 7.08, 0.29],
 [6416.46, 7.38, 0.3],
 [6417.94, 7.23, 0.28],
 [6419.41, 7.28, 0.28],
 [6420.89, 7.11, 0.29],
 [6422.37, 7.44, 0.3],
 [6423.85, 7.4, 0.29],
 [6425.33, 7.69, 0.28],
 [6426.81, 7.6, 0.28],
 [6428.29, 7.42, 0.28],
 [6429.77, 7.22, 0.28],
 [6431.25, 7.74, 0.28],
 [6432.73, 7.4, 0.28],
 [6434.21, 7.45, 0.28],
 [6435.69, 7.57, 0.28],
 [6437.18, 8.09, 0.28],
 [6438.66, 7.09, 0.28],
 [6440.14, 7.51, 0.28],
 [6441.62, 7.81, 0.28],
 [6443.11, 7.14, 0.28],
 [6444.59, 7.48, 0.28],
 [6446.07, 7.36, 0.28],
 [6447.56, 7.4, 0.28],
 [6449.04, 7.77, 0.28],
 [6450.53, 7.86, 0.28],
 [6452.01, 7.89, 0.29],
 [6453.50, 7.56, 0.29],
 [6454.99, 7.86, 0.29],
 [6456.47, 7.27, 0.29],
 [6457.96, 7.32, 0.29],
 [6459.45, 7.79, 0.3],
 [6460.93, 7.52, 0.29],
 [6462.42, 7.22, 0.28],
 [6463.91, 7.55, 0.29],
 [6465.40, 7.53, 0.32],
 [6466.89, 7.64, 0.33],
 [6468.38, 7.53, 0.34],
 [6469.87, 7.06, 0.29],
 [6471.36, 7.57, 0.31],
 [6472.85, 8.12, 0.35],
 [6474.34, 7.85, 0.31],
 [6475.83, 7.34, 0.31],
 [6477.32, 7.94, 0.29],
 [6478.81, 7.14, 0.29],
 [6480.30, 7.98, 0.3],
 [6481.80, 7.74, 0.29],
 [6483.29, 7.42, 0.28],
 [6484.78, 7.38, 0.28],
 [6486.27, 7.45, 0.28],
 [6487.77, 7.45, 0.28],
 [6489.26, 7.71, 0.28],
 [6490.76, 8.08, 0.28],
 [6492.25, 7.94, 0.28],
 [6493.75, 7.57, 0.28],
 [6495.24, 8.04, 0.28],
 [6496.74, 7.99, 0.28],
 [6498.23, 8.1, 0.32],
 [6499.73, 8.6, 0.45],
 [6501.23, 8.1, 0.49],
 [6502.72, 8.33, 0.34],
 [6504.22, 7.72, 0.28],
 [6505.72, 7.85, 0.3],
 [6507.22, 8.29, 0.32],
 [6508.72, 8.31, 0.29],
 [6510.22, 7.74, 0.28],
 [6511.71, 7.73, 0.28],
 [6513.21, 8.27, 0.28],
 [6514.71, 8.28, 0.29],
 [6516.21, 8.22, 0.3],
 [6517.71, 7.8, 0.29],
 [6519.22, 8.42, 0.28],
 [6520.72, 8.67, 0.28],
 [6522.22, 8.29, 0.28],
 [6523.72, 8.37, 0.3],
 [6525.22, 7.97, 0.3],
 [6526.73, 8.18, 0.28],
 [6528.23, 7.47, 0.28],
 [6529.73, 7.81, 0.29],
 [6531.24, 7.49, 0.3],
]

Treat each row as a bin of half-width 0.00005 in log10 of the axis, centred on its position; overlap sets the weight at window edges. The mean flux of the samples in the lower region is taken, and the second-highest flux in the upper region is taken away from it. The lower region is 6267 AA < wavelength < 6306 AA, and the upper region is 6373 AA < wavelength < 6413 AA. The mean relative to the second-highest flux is -0.34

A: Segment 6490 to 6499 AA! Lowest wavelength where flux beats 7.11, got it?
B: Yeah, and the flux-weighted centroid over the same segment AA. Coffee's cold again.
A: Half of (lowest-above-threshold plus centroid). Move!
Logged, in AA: 6492.6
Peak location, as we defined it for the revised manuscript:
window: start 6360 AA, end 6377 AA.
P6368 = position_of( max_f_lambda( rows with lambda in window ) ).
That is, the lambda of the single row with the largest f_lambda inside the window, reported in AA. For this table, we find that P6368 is 6364.96 AA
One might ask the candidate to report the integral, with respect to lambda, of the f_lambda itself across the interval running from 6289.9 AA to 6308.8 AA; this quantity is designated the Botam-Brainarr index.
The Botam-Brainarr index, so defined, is 135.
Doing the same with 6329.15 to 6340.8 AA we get 83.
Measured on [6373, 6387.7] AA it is 107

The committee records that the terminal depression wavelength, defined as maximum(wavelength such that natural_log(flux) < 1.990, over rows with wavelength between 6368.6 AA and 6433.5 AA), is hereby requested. 6429.77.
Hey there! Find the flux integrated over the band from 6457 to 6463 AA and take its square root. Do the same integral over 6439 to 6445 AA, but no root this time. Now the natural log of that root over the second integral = -1.90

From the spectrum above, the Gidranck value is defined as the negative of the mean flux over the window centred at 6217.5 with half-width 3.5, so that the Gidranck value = -7.5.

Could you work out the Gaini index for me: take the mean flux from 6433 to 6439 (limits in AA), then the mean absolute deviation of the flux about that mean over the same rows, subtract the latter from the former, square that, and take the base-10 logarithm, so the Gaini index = 1.72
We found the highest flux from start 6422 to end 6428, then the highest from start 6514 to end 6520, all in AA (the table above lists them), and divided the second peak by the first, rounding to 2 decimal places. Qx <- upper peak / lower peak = 1.09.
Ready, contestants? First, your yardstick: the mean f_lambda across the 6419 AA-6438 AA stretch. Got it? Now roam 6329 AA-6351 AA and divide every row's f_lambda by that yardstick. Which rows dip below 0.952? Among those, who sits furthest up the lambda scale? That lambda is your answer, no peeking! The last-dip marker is 6350.32 AA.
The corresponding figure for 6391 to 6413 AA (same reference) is 6401.70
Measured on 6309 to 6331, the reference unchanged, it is 6329.88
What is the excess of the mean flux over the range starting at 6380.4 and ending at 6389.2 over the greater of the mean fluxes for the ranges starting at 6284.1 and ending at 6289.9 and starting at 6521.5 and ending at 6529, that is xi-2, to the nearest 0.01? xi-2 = -0.65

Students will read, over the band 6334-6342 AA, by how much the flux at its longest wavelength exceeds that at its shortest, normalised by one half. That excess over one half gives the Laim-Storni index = 1.0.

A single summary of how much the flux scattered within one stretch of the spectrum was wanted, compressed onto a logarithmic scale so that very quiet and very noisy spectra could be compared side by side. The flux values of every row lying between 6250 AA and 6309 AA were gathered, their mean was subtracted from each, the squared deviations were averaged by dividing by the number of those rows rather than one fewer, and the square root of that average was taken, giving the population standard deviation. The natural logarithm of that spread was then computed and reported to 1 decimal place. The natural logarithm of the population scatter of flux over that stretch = -1.0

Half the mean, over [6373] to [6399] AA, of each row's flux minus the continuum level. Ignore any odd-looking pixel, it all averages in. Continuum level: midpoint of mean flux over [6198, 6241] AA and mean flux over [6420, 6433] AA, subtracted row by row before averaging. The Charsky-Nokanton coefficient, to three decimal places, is -0.039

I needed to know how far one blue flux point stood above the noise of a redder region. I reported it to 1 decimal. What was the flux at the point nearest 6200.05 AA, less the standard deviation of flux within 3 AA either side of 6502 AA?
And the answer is 6.3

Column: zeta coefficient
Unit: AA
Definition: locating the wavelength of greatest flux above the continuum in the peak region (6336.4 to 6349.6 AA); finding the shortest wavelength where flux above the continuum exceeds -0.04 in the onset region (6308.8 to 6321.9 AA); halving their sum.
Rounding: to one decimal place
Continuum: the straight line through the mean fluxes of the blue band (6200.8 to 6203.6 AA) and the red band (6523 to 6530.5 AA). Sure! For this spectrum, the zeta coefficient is 6327.0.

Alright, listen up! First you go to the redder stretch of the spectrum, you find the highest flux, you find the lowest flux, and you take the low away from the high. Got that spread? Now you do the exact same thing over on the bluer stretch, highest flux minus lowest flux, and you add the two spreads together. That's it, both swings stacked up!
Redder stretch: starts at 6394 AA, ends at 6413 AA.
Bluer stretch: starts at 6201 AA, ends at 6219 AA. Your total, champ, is 1.80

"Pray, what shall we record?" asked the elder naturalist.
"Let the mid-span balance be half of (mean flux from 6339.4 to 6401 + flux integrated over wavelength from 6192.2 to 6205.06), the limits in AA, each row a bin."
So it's 50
